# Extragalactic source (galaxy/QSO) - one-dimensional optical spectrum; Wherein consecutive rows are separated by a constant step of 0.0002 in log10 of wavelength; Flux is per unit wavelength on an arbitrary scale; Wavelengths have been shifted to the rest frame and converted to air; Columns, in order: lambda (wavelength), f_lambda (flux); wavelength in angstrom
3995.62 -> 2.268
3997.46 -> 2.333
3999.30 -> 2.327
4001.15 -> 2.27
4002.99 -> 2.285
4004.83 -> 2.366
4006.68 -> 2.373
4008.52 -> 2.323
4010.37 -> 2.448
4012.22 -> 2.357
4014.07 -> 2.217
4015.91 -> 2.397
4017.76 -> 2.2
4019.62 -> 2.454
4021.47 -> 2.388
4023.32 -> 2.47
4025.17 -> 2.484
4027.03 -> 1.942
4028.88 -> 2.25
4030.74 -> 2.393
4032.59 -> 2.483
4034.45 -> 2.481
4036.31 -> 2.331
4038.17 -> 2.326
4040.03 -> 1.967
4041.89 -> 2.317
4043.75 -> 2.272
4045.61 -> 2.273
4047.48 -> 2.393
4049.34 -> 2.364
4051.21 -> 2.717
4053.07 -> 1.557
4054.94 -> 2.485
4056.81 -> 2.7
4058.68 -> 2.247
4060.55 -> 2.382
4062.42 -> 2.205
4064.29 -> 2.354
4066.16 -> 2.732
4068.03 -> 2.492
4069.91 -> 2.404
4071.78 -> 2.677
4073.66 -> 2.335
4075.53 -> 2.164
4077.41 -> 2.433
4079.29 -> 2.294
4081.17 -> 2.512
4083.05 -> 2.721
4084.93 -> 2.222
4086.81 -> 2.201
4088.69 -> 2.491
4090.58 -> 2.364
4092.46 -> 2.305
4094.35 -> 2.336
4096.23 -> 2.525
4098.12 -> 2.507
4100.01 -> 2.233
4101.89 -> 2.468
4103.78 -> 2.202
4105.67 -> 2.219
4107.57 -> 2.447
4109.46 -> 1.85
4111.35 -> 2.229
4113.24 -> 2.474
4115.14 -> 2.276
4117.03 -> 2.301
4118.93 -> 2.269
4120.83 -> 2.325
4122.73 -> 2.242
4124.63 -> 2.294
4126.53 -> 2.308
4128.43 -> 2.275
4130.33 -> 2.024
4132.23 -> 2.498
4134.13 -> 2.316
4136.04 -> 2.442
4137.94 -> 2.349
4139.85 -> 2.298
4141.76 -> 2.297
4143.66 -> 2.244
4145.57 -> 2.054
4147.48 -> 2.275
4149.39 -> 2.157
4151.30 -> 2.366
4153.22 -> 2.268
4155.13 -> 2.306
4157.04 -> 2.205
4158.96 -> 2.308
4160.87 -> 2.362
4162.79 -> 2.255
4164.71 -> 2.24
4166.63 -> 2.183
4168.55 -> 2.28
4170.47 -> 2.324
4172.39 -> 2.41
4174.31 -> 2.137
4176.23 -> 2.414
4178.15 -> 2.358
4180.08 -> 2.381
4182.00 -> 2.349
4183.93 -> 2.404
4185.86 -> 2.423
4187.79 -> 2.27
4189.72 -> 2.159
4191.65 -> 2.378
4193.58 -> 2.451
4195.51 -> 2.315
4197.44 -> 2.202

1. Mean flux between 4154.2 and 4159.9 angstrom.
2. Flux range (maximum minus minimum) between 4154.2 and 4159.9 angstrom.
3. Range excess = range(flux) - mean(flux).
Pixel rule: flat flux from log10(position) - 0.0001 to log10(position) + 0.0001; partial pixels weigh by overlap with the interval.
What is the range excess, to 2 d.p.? -2.17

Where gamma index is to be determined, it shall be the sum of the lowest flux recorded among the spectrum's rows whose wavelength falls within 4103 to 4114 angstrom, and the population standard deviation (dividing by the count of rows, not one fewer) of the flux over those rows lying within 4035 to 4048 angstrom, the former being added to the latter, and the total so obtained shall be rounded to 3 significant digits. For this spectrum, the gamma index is 1.98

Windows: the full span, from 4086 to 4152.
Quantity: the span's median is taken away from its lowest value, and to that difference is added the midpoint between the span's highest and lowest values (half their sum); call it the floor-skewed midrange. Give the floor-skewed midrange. 1.7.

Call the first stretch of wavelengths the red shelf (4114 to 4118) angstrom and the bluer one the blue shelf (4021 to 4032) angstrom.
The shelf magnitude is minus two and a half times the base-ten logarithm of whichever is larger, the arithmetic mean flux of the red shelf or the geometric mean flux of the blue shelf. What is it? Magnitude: -0.911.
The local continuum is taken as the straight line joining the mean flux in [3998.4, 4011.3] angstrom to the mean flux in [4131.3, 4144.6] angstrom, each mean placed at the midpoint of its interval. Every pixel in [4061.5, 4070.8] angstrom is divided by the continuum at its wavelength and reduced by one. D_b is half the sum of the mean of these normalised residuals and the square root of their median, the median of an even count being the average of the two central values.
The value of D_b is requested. 0.099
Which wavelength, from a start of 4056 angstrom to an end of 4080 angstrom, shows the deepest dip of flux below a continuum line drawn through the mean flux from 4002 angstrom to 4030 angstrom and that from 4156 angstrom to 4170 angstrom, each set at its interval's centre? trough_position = 4075.53 angstrom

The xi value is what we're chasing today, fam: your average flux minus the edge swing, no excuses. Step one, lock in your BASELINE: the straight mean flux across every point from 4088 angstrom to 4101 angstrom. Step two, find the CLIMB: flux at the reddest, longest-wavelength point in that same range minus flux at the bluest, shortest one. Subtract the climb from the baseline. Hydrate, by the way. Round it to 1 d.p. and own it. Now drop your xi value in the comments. 2.7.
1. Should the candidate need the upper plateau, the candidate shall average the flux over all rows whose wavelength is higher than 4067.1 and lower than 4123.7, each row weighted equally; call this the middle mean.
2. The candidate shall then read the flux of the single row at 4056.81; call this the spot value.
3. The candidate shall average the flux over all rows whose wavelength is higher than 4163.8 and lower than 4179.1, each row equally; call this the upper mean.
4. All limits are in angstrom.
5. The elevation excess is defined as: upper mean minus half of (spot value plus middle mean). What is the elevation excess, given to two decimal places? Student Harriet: -0.23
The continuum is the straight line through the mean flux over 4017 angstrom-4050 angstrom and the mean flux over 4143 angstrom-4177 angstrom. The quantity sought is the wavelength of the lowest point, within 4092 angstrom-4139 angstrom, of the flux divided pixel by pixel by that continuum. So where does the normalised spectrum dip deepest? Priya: 4109.46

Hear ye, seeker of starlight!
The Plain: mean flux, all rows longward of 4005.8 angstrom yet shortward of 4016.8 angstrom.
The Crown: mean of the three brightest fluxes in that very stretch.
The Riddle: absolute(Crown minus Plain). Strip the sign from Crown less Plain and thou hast 0.05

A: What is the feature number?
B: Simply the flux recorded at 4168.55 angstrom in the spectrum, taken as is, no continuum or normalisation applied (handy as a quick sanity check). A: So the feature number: 2.28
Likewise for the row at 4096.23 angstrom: 2.525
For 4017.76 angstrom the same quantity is 2.2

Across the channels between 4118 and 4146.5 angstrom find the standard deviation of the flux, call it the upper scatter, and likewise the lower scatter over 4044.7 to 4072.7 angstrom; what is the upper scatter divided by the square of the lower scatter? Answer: 1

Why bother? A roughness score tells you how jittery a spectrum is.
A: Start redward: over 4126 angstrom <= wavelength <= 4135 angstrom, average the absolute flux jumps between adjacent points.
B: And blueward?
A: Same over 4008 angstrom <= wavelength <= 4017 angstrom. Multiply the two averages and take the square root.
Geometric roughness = 0.18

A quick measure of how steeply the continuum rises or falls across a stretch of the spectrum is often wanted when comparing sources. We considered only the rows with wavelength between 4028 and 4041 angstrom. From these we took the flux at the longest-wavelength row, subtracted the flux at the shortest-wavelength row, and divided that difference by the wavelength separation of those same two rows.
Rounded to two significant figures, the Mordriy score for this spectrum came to -0.025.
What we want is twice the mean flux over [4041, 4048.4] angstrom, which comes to 4.63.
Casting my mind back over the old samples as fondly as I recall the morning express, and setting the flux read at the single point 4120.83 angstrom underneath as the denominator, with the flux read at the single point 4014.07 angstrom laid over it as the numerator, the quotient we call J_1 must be 0.95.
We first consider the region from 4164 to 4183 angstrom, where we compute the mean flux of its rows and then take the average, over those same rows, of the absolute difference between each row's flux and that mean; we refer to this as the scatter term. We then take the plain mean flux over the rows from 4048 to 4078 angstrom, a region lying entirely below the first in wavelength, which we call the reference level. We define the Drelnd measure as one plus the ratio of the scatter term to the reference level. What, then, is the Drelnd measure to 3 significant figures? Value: 1.03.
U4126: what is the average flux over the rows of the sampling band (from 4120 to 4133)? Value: 2.28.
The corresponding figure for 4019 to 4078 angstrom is 2.36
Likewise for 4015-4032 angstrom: 2.33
